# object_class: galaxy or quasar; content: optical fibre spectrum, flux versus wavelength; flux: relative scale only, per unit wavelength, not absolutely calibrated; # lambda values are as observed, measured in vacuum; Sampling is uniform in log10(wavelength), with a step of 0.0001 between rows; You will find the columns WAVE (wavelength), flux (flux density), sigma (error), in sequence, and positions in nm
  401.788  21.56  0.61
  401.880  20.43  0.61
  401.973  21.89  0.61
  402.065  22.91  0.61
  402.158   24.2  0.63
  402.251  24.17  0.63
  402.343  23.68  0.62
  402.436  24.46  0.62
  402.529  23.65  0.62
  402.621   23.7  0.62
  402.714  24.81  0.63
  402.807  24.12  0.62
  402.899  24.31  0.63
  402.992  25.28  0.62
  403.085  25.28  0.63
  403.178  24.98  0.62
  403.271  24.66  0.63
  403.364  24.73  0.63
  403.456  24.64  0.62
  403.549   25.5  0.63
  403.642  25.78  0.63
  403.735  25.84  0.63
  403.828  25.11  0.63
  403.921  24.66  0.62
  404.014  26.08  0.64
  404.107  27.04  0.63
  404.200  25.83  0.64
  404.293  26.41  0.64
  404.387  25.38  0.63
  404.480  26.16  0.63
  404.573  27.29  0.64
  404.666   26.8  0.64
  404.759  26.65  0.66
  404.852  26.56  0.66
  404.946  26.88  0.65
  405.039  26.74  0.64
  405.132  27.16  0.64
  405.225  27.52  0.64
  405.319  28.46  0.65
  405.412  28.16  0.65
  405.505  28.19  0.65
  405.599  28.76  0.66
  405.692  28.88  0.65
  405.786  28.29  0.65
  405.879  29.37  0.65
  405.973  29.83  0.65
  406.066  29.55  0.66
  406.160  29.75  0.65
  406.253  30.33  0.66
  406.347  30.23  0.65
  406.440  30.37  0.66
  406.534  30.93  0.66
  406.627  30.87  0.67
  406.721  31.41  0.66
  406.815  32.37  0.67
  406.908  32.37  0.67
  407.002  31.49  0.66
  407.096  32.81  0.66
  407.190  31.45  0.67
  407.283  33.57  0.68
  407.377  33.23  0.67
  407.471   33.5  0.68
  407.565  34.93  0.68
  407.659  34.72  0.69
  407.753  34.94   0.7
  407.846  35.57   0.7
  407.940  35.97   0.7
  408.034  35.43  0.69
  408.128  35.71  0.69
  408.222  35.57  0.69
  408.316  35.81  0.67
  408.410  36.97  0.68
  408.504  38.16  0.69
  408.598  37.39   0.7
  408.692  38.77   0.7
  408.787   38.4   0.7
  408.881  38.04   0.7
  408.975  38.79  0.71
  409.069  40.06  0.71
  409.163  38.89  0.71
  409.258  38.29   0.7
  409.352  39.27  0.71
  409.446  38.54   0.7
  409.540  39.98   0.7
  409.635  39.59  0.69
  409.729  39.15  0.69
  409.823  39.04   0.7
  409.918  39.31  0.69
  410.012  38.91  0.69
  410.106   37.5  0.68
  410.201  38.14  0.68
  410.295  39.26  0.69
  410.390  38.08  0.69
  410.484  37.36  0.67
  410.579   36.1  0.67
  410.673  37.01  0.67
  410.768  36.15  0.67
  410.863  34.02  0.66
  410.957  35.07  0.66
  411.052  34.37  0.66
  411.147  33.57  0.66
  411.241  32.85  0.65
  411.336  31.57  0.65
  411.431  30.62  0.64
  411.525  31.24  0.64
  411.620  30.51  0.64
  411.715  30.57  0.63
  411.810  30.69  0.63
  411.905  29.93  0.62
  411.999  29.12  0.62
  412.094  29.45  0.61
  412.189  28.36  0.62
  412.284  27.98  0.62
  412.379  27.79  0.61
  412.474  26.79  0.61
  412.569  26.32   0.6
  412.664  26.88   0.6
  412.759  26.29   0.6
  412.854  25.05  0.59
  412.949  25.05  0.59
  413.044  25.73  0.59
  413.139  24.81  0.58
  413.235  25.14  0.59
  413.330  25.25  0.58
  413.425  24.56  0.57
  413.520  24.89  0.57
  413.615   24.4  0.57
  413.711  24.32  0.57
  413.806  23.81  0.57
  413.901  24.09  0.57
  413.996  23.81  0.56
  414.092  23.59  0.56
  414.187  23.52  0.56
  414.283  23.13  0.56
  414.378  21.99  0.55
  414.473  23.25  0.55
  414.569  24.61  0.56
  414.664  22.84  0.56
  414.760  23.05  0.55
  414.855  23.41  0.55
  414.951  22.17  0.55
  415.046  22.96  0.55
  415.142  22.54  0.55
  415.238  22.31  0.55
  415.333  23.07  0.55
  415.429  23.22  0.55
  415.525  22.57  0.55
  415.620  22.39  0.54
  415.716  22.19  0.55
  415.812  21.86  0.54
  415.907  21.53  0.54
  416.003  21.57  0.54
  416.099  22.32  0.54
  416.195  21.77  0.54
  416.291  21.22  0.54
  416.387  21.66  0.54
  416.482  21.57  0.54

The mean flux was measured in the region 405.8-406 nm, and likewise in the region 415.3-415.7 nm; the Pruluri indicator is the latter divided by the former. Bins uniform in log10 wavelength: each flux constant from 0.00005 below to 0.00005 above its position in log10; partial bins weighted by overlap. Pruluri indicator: 0.77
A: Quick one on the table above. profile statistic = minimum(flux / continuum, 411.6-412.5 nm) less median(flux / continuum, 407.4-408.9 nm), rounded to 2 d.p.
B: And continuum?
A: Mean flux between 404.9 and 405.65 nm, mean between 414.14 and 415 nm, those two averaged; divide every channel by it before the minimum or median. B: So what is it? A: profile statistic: -0.35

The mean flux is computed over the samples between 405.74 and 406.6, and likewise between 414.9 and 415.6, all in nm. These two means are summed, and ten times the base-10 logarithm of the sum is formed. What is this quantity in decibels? 17.2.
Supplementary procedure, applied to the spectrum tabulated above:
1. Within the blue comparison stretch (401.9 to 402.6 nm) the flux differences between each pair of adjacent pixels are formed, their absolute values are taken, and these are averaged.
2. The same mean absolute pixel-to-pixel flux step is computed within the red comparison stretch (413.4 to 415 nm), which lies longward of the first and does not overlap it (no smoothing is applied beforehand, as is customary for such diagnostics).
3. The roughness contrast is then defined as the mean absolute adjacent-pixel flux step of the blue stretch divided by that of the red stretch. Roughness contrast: 1.2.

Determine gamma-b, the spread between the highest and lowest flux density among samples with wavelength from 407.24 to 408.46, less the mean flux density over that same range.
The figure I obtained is -31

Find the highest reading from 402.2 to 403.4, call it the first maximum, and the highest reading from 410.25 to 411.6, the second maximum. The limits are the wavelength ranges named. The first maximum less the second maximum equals -14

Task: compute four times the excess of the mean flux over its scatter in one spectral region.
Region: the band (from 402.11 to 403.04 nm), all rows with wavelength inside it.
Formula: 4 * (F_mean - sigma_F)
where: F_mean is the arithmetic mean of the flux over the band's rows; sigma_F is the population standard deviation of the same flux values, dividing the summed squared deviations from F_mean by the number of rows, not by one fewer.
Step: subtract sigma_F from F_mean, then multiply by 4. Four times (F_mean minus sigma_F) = 95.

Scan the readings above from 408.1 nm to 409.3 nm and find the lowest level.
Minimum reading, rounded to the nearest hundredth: 35.57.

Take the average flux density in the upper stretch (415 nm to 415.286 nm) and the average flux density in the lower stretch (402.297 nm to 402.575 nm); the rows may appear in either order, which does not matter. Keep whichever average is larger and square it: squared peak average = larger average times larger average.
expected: 573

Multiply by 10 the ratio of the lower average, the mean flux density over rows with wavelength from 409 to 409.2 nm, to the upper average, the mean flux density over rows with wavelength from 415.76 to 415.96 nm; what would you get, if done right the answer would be 18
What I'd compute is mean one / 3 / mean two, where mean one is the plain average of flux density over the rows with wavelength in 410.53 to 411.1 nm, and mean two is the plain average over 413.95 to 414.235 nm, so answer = 0.50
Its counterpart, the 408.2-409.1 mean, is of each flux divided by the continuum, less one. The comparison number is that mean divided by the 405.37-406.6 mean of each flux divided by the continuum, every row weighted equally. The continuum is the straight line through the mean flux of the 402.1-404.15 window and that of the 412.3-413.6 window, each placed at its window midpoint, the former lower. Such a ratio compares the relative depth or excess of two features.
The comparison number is 0.419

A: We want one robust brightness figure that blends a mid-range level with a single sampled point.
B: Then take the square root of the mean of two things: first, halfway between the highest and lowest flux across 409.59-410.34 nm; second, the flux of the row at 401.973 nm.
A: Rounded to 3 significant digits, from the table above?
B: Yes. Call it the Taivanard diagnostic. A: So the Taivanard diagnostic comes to 5.50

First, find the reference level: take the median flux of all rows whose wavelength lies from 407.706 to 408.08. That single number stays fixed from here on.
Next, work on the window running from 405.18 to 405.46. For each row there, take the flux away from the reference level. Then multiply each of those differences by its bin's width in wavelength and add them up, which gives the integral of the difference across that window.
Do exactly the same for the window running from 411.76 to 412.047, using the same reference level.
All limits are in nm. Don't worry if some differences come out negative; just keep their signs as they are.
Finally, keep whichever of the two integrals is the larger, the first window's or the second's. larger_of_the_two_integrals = 2.1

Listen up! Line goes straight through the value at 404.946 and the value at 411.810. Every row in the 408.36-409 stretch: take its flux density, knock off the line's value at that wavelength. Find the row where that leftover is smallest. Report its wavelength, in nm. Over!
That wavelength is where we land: 408.410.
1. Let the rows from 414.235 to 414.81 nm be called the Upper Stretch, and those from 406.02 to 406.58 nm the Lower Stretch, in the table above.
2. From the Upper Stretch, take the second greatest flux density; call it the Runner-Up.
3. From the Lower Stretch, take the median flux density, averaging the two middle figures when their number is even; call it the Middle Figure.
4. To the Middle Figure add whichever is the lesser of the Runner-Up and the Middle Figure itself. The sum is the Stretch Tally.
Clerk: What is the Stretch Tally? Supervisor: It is 54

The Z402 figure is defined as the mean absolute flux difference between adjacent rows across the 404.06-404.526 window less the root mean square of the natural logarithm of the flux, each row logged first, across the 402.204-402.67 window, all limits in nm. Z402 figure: -2.28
